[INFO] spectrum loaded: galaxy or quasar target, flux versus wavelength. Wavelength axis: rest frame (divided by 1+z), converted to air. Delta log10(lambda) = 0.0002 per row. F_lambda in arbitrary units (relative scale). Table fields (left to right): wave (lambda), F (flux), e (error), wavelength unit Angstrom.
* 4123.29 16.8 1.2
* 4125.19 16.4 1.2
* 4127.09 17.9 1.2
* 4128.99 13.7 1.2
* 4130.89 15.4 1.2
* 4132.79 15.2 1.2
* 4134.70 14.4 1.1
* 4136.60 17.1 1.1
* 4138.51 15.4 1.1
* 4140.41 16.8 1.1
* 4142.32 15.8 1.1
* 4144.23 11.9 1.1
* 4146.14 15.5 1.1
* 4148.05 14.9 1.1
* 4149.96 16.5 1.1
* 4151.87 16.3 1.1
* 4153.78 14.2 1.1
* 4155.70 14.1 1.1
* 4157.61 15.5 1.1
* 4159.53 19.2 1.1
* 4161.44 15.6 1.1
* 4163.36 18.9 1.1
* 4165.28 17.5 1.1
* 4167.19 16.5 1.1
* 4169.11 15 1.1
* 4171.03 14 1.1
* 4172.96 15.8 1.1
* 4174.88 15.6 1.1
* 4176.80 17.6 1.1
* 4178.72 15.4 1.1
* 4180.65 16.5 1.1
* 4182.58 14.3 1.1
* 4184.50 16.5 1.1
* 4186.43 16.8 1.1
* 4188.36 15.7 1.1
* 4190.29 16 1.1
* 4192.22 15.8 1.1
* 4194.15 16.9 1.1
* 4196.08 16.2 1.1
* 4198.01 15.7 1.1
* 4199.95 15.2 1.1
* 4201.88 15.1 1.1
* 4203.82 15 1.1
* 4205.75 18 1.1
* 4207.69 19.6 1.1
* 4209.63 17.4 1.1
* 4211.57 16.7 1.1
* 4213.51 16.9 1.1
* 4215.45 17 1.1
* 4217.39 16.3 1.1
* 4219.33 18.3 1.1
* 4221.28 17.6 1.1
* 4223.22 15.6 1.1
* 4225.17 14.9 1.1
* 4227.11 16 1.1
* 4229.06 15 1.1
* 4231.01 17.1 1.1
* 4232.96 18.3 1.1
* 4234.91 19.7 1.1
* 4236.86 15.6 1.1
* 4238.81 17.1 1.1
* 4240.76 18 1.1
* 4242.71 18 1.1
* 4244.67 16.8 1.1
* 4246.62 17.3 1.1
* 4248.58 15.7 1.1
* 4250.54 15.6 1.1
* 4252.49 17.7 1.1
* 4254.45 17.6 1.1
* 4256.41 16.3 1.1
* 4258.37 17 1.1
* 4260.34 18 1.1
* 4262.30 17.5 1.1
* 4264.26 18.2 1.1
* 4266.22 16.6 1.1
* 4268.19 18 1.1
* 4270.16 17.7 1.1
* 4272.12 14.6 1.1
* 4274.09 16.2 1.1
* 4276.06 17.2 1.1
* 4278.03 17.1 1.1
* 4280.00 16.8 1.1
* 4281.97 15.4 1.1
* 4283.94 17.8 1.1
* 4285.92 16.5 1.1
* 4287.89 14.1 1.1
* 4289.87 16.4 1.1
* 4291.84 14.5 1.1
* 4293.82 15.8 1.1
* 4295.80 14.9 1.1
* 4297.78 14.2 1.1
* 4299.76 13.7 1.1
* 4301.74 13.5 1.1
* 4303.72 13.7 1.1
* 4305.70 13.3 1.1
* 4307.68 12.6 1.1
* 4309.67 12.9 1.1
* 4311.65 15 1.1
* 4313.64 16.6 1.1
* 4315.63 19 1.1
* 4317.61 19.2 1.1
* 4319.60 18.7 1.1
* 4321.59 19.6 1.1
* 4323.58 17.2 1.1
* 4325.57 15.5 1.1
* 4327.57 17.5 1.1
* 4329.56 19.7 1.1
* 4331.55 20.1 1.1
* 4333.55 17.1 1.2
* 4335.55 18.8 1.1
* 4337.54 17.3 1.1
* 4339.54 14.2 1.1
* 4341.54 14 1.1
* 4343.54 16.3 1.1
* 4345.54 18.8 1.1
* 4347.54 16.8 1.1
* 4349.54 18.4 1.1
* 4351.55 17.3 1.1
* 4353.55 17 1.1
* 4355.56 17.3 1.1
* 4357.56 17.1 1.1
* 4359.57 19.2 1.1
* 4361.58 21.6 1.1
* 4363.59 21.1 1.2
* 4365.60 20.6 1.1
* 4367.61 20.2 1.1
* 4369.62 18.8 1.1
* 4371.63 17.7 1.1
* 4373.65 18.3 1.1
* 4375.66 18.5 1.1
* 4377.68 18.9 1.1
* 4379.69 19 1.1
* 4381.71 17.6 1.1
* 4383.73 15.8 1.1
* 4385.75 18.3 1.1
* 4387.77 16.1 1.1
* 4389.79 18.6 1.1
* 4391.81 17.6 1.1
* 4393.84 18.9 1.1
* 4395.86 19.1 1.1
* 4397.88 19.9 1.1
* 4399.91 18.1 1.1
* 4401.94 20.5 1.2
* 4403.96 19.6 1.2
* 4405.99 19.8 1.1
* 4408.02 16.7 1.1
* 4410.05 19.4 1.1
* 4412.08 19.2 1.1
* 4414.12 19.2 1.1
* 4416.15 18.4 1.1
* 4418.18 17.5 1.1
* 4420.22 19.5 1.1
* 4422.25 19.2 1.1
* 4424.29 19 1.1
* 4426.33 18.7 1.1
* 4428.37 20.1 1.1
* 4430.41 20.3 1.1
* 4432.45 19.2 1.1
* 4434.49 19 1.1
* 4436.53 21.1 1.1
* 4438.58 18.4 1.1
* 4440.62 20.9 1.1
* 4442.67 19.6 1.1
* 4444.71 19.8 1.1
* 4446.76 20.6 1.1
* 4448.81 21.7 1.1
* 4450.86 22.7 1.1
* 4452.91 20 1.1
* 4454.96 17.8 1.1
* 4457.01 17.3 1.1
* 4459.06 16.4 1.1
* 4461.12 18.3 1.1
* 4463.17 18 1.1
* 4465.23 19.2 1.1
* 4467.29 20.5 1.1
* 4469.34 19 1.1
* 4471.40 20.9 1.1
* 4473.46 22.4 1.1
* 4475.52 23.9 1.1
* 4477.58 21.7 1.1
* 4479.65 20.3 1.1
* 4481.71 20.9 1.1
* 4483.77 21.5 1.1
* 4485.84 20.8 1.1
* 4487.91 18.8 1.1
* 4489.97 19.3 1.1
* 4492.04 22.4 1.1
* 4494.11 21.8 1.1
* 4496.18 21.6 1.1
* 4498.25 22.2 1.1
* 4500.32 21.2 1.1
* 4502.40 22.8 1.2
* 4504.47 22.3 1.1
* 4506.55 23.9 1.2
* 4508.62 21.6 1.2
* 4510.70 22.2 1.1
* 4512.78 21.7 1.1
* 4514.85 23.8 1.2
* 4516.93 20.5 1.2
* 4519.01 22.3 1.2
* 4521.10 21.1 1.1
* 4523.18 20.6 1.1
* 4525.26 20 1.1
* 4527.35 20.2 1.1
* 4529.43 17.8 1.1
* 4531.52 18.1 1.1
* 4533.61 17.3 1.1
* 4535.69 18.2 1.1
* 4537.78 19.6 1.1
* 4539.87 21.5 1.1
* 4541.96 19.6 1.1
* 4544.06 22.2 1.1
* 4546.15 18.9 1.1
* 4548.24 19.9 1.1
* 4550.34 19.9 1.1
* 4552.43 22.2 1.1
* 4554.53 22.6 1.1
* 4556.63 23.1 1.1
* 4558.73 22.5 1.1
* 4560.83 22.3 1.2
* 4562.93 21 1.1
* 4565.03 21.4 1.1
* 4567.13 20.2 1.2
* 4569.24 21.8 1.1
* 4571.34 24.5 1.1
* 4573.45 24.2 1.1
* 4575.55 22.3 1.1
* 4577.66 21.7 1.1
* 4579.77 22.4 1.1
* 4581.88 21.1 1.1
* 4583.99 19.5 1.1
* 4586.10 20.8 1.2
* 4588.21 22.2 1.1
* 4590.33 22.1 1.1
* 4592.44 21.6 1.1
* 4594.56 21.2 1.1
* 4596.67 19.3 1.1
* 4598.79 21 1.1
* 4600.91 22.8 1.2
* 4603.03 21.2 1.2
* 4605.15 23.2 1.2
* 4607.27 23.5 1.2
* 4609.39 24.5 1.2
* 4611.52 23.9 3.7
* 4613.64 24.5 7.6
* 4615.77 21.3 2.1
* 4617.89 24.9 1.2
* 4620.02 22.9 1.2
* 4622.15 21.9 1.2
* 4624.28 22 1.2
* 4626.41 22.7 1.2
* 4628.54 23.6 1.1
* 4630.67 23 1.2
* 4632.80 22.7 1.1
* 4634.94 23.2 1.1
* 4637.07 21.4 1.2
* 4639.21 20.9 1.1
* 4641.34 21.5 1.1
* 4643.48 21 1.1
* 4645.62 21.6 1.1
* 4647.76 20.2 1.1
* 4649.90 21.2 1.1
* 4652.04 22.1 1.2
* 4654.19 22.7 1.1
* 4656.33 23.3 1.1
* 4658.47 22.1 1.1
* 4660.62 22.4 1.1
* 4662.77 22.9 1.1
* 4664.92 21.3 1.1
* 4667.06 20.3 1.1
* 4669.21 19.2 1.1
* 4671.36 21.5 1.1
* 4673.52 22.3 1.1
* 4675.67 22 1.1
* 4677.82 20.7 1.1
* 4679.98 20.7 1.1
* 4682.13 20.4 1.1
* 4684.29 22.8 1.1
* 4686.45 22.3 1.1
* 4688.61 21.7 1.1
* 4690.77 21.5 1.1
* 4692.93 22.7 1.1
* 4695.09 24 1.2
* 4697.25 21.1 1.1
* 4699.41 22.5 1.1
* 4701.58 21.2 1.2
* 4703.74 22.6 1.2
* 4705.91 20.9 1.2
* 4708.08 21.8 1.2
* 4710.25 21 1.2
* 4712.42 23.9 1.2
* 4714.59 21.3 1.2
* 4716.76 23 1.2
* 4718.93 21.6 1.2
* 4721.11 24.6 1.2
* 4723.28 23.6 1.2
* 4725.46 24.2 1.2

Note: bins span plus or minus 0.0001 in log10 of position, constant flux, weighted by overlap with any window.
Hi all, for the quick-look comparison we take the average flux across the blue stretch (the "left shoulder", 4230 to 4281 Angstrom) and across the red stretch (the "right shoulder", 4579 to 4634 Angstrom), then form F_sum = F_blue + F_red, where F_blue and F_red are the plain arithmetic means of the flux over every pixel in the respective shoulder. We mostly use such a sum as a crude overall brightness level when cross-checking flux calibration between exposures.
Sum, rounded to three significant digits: 39.4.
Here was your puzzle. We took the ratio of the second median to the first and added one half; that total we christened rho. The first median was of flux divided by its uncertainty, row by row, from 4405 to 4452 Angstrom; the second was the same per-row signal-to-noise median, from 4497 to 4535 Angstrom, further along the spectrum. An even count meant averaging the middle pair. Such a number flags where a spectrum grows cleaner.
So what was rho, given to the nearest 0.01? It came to 1.57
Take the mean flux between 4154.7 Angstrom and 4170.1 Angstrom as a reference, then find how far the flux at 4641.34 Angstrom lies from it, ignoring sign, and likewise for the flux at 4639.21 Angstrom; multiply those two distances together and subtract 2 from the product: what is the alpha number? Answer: 20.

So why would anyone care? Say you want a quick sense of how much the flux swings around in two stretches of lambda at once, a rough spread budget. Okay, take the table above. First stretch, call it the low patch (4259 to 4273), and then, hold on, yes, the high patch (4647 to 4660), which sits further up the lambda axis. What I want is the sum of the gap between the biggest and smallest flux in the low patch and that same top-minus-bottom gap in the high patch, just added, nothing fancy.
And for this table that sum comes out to 6.7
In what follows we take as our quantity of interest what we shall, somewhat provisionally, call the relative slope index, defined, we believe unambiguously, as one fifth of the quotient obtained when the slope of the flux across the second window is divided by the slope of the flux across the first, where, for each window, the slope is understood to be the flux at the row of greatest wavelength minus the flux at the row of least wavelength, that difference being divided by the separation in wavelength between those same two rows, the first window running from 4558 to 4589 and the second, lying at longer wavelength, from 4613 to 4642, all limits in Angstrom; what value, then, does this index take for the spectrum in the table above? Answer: 2.1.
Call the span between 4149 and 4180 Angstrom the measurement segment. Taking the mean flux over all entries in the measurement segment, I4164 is 16.1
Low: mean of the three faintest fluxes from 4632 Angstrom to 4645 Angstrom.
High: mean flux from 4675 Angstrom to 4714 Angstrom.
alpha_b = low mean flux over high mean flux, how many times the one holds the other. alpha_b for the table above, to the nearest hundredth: 0.96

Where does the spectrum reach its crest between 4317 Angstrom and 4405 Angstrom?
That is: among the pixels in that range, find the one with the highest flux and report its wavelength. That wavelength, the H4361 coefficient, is 4361.58 Angstrom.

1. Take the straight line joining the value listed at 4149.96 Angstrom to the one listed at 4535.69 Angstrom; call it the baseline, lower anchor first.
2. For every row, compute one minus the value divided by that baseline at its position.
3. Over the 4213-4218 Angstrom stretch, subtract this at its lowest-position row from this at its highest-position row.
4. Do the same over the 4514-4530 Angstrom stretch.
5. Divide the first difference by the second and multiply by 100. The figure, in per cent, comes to 11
